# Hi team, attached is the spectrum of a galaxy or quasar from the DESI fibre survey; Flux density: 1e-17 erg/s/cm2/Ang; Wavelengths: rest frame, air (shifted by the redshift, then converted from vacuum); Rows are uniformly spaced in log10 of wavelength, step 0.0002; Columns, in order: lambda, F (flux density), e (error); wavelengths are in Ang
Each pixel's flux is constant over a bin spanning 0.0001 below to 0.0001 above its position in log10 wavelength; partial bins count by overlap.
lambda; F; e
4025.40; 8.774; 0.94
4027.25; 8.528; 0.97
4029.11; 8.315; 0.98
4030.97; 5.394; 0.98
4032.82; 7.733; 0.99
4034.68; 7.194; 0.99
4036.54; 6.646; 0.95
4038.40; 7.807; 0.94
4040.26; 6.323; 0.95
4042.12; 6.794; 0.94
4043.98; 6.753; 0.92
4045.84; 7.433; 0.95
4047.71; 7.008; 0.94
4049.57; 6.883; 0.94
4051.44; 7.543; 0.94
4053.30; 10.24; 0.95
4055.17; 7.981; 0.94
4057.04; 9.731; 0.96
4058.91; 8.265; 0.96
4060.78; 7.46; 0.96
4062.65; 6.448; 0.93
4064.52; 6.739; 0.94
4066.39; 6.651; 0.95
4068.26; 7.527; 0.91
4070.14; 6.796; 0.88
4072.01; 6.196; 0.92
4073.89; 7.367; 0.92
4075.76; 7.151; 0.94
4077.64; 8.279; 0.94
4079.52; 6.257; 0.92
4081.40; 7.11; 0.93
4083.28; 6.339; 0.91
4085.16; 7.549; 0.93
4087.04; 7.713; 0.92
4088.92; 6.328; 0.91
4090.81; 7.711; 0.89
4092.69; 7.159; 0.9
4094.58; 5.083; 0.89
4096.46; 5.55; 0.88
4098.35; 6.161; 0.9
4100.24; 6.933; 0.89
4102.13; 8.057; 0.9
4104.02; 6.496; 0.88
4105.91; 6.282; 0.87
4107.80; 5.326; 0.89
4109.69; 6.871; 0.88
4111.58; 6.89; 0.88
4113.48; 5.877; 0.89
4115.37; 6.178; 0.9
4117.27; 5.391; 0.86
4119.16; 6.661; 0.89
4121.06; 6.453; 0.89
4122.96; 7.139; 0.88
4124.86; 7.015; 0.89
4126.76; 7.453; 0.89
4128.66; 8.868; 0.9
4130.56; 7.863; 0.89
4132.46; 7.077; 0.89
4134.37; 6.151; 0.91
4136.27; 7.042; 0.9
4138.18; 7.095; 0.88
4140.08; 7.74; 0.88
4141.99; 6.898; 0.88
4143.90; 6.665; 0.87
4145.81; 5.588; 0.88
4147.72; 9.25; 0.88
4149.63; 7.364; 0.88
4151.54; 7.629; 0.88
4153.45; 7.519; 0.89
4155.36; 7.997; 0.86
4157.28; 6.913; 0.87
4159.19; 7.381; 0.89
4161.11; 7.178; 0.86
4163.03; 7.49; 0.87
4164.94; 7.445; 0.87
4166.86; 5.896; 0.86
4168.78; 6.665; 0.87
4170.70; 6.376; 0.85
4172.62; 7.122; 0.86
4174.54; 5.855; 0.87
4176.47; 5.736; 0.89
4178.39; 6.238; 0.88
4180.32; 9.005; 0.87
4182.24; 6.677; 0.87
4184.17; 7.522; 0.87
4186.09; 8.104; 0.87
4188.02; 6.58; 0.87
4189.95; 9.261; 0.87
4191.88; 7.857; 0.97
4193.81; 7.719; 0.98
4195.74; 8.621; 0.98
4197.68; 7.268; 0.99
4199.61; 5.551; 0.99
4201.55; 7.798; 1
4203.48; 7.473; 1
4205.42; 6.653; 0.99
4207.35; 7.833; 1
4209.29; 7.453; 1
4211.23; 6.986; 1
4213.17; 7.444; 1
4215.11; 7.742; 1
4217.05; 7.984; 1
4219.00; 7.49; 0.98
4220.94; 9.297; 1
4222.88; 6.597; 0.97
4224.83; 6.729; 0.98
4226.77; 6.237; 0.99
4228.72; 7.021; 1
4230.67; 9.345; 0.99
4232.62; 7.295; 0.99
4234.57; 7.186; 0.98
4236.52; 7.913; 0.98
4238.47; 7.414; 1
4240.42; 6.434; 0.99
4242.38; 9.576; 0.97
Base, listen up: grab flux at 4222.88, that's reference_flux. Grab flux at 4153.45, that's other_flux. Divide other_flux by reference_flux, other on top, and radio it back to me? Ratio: 1.14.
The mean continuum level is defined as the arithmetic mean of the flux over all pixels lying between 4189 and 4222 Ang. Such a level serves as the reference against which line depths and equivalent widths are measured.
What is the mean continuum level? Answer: 7.67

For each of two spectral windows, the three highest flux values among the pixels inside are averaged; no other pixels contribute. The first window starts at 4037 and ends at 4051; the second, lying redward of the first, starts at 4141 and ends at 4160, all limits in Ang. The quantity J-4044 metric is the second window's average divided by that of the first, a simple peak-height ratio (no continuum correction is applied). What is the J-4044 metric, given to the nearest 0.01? 1.12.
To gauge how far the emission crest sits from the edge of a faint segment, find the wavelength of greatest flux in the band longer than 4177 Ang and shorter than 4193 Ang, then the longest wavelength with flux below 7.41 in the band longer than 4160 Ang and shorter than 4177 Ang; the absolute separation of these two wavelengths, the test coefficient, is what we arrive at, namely 13.5 Ang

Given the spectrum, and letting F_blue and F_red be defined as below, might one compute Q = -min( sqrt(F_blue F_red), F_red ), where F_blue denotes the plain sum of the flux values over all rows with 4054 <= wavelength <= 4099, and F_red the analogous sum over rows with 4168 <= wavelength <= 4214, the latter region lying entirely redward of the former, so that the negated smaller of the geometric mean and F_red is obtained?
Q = -172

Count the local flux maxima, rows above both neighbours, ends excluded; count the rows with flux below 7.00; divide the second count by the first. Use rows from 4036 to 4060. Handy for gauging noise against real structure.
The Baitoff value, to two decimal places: 1.00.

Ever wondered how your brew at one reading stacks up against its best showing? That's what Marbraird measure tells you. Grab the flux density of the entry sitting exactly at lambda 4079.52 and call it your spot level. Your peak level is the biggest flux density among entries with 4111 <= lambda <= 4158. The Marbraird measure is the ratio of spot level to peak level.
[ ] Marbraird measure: 0.68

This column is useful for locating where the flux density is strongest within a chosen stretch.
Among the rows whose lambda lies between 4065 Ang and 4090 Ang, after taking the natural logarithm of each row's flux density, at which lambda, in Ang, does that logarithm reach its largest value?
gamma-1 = 4077.64 Ang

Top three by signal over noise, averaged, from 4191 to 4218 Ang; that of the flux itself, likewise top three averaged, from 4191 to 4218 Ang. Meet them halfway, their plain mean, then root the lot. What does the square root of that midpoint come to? 2.87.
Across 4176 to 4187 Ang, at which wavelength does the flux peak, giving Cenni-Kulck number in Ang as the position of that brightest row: 4180.32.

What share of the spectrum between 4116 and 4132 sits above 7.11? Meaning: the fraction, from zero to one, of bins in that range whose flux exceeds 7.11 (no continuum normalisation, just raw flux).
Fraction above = 0.50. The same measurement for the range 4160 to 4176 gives 0.50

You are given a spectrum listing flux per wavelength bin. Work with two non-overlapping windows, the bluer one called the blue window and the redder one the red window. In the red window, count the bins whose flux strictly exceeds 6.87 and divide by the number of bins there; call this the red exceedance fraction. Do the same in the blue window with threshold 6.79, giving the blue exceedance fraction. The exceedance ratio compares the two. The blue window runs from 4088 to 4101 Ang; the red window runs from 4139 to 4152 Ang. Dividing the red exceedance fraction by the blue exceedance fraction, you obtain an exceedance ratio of 1.7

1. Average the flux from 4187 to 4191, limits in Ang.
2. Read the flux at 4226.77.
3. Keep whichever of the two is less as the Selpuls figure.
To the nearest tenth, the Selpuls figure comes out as 6.2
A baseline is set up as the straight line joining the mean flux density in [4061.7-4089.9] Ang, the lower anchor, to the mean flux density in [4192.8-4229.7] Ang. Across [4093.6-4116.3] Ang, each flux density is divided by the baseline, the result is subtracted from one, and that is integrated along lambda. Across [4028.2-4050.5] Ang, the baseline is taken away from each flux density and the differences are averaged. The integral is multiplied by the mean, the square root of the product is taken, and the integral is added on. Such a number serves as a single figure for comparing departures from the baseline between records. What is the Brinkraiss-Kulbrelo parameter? 3.0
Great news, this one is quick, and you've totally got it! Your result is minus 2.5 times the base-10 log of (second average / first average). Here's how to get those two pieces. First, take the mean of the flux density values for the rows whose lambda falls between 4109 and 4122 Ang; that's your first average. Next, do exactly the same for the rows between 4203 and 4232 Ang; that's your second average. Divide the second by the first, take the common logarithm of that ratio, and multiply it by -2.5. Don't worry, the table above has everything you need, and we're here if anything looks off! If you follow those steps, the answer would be -0.18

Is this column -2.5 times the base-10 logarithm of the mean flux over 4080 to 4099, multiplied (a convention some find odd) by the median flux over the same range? -13.9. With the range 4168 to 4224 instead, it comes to -16.1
